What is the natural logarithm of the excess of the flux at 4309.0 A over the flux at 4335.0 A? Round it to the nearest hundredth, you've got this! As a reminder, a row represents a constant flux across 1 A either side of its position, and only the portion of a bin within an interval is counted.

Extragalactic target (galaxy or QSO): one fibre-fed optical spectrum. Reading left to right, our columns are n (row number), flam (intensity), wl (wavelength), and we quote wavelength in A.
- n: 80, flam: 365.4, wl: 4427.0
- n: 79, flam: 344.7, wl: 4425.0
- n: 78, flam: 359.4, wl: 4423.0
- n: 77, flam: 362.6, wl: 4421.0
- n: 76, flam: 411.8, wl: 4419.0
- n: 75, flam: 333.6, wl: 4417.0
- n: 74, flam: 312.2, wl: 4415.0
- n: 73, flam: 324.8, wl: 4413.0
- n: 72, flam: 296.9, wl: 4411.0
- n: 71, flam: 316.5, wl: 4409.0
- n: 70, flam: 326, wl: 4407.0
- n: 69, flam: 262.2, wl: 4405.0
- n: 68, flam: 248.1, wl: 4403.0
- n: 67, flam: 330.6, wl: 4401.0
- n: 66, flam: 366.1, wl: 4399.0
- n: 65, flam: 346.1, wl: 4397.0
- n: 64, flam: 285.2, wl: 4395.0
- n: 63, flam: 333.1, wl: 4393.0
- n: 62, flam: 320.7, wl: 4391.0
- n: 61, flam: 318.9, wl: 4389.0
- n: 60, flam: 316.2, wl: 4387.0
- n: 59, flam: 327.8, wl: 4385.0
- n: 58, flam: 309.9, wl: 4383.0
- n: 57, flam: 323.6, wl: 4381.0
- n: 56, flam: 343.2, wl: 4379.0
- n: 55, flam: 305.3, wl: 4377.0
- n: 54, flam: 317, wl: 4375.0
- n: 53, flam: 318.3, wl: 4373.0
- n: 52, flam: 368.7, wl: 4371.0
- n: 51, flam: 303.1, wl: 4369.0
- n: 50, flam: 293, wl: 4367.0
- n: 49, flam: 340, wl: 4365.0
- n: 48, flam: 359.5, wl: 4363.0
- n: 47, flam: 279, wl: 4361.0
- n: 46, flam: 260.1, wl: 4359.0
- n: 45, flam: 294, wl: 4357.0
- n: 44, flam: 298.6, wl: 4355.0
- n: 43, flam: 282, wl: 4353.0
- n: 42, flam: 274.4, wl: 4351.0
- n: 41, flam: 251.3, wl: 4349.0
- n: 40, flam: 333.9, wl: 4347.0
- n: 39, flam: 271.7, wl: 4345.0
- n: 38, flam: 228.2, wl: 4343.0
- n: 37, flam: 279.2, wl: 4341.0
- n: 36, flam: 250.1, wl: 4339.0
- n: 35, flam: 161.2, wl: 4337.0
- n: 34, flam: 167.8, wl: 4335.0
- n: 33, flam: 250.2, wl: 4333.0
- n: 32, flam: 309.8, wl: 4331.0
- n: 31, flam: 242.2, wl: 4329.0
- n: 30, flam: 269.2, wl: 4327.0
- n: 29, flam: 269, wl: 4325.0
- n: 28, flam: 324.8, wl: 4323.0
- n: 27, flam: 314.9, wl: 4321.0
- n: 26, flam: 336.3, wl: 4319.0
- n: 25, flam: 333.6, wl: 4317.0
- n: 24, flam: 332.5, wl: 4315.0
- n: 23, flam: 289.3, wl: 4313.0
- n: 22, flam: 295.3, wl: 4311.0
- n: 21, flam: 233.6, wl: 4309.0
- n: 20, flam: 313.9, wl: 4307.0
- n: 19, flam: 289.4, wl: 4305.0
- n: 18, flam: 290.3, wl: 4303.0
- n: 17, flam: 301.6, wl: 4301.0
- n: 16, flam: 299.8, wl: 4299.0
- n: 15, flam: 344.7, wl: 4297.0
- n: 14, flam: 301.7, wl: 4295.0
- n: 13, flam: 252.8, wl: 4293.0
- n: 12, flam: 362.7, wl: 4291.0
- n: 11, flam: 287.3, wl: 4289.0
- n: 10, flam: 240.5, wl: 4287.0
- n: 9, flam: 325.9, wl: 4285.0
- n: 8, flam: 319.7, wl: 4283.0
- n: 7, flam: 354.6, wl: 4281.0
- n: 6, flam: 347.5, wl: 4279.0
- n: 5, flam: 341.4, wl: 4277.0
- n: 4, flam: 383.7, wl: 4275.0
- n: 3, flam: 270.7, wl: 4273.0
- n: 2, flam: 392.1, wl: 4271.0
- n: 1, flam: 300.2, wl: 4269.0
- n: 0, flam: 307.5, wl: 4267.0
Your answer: 4.19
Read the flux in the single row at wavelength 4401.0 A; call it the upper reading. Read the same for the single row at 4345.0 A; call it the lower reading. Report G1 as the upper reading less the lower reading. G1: 59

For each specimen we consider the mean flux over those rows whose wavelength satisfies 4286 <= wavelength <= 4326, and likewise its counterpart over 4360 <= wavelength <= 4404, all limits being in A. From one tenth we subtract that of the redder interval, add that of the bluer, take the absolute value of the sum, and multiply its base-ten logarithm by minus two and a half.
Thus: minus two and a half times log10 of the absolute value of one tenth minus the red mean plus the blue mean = -3.24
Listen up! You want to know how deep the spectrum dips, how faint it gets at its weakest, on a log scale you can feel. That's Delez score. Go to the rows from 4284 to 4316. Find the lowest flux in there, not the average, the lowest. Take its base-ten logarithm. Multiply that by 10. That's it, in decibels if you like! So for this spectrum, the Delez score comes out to 23.7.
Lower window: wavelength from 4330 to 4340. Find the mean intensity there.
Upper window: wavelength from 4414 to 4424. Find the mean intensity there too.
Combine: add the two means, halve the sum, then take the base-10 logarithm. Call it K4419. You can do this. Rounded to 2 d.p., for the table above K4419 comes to 2.47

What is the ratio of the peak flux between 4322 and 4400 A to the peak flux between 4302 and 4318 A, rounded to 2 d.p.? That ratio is 1.11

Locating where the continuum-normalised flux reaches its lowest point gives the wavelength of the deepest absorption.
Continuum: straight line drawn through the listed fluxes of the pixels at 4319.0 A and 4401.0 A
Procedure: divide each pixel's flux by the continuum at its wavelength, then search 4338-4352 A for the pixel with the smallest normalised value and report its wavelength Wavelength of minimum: 4343.0 A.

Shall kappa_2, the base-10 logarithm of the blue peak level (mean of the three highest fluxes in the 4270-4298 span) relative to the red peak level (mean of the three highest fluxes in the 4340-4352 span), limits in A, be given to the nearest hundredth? 0.11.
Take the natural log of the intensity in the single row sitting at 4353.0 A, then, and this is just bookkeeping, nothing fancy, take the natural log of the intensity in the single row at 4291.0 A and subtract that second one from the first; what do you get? -0.25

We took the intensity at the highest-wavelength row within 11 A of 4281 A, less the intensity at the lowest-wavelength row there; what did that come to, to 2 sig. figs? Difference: -29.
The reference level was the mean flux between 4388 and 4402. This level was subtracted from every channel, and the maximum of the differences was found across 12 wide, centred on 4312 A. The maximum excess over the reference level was 5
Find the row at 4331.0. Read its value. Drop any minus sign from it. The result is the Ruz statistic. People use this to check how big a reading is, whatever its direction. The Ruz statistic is 310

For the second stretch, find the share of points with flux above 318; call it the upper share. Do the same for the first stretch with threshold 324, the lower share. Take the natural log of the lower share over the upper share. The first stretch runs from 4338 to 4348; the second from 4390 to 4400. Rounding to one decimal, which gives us -1.4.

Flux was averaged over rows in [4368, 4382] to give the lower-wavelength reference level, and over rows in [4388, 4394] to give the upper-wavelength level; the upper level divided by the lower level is 1.00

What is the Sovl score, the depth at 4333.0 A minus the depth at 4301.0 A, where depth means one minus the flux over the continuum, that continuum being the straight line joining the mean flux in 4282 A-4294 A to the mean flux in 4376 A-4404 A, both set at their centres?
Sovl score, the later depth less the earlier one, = 0.19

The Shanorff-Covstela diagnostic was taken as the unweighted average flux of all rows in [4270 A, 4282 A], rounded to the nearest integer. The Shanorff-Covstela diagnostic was 348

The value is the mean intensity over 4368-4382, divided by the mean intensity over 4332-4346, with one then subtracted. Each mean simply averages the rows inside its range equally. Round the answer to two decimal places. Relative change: 0.42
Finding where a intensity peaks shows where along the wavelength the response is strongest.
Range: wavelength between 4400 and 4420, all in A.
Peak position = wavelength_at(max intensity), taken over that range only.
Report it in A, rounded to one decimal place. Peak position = 4419.0 A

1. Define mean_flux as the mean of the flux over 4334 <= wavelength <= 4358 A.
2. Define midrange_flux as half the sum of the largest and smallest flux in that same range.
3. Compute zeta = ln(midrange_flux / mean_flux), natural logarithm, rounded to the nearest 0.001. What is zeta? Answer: -0.040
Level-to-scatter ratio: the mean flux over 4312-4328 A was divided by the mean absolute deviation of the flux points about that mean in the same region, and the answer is 13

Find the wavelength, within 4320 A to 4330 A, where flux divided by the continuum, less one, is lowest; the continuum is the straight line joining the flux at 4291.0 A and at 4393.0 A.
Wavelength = 4329.0 A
